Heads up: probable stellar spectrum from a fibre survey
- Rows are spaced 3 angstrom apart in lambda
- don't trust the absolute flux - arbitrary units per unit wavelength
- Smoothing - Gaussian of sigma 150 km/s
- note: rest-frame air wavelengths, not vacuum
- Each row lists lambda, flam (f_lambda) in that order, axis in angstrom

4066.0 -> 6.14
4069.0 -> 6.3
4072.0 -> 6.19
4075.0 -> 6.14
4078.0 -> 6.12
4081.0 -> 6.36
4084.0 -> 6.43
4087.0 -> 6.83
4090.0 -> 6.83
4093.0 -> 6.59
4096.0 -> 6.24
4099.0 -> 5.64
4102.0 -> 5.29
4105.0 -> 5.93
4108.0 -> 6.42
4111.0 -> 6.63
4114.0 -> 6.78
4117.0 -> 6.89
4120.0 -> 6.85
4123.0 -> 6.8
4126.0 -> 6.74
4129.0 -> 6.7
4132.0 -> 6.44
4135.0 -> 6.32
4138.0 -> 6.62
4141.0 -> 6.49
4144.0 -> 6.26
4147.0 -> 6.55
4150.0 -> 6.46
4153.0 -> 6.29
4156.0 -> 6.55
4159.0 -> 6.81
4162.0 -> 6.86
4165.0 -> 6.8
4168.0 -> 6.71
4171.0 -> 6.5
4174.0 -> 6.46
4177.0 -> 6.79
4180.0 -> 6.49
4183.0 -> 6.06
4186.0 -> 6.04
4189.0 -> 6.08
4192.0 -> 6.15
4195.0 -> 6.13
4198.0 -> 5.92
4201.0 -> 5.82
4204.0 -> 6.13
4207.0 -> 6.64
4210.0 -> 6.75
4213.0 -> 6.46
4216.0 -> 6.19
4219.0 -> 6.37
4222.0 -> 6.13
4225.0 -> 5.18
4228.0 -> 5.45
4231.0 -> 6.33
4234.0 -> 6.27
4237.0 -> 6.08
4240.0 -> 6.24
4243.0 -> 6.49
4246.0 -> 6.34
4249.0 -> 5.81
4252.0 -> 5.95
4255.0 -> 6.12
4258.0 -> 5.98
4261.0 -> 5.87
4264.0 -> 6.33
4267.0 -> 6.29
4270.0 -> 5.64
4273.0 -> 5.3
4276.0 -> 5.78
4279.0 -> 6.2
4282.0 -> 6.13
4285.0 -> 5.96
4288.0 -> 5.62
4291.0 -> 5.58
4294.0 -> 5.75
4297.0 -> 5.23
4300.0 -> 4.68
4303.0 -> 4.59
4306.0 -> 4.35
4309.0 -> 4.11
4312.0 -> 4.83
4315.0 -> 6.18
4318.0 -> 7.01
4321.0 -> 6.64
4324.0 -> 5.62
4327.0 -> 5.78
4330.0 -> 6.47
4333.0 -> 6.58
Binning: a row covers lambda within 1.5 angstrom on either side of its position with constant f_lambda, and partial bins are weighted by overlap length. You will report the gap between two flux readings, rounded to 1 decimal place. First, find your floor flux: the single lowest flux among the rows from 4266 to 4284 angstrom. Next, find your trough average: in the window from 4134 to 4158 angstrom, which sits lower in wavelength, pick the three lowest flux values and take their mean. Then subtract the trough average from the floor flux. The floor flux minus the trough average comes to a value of -1.0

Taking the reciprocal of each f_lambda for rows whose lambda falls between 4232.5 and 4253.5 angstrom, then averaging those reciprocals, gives 0.162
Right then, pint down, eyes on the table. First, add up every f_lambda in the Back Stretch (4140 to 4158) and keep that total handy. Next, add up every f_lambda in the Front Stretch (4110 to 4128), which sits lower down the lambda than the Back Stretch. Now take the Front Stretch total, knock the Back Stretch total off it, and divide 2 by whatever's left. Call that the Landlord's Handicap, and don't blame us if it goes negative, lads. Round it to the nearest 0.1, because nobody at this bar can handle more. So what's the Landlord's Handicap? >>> 1.0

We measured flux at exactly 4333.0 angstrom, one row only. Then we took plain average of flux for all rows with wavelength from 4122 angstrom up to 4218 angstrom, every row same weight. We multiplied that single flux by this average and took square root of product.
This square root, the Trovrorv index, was 6.51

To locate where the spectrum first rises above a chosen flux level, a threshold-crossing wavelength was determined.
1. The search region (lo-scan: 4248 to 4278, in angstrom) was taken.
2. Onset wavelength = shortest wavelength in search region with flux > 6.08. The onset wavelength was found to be 4255.0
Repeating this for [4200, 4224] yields 4204.0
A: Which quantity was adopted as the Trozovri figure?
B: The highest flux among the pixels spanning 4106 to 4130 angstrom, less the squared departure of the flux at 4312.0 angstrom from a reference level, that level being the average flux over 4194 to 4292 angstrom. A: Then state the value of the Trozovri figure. 5.41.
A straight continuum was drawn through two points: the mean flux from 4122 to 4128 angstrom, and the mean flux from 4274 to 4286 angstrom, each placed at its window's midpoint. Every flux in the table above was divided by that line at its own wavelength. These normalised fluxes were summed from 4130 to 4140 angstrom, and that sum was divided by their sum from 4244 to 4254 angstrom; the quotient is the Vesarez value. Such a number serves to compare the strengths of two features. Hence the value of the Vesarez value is 0.98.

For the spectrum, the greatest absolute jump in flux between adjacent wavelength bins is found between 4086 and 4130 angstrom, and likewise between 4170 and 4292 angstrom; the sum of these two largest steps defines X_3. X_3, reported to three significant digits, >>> 1.59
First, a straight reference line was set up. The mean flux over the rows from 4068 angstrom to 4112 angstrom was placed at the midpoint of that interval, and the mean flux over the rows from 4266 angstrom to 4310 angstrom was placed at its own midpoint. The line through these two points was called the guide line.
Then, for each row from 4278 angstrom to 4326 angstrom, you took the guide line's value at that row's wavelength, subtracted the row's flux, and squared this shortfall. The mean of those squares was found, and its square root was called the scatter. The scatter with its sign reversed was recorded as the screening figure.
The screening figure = -0.83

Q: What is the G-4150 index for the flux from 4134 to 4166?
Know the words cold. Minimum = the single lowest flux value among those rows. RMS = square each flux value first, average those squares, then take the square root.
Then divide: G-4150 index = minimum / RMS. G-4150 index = 0.96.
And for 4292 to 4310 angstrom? 0.85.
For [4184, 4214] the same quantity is 0.94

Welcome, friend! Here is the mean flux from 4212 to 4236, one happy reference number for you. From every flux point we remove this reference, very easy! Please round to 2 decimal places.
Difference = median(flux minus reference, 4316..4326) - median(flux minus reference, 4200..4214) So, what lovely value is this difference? 0.18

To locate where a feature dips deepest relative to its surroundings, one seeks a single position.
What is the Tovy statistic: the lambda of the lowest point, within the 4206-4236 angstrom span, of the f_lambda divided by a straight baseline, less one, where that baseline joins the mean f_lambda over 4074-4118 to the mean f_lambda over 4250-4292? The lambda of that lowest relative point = 4225.0 angstrom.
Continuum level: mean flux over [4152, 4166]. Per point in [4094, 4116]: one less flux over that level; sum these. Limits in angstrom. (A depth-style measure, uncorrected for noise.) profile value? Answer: 0.56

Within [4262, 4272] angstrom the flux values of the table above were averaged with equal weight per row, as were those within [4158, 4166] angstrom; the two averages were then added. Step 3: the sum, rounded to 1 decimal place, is 12.9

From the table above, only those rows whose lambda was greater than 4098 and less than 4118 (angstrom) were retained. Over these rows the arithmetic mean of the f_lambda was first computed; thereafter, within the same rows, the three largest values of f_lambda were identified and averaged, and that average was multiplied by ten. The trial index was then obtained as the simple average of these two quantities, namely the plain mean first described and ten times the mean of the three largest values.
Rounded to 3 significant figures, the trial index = 36.9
